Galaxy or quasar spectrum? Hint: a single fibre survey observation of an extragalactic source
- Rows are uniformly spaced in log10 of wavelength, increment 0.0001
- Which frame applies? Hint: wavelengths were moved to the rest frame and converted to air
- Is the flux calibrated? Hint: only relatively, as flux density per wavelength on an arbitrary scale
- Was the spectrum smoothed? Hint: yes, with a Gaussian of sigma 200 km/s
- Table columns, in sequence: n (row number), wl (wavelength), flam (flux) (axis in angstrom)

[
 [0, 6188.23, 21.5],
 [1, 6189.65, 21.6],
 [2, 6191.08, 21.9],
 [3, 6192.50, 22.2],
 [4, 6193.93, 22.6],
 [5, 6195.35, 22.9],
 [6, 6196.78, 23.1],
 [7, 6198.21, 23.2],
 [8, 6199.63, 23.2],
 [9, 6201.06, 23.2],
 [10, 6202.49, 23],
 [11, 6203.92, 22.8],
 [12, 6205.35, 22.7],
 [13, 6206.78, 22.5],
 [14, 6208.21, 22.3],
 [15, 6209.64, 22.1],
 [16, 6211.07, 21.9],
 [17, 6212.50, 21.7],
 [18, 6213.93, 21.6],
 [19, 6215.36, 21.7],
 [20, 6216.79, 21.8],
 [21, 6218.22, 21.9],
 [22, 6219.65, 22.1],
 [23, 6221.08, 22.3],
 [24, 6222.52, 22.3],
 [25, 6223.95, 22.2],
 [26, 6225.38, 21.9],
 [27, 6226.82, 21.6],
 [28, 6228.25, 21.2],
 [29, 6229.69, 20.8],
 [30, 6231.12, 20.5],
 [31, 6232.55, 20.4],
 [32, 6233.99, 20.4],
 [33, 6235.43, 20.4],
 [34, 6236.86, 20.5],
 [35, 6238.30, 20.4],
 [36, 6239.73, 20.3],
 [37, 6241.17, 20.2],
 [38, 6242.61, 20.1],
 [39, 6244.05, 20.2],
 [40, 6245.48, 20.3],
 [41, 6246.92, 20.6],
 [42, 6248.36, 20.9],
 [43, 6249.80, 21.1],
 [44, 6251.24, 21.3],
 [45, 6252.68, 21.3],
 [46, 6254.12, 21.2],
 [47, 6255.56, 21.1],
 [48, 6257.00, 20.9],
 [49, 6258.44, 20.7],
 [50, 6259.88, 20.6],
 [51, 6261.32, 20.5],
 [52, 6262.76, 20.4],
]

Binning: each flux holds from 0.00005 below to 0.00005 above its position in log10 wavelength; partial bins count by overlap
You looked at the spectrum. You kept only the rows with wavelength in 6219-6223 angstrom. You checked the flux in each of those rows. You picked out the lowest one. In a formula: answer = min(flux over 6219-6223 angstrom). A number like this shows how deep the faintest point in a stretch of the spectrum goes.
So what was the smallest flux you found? 22.1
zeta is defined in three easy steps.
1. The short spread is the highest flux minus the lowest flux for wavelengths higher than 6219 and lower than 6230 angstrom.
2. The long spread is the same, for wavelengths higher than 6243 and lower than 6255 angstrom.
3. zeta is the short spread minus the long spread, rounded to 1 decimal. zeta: 0.4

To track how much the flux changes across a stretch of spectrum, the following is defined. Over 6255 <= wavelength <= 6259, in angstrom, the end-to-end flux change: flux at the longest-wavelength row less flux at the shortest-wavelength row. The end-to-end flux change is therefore -0.4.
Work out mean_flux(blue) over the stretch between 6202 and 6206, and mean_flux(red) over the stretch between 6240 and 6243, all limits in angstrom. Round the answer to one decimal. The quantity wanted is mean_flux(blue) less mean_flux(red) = 2.7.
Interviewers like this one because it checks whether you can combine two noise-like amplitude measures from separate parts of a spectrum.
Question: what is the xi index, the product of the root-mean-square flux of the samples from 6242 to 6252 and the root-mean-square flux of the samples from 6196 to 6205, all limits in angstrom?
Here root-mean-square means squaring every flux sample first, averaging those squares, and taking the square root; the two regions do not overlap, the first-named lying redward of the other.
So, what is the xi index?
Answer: 477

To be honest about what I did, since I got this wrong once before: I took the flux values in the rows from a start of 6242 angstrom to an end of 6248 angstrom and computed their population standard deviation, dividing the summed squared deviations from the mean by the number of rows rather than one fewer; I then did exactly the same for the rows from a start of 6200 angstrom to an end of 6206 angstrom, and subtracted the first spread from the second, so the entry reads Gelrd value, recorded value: 0.00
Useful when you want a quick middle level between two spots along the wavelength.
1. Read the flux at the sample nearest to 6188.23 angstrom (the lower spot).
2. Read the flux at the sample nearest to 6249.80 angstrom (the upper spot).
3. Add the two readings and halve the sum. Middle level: 21.3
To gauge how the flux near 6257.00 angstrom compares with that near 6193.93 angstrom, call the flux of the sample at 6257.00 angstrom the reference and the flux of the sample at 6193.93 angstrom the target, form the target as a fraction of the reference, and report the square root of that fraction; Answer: 1.04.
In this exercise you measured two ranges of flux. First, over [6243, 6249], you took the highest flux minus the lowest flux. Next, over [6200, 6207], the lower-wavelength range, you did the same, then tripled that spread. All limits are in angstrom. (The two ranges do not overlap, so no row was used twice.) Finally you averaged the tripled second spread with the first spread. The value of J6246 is 1.40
